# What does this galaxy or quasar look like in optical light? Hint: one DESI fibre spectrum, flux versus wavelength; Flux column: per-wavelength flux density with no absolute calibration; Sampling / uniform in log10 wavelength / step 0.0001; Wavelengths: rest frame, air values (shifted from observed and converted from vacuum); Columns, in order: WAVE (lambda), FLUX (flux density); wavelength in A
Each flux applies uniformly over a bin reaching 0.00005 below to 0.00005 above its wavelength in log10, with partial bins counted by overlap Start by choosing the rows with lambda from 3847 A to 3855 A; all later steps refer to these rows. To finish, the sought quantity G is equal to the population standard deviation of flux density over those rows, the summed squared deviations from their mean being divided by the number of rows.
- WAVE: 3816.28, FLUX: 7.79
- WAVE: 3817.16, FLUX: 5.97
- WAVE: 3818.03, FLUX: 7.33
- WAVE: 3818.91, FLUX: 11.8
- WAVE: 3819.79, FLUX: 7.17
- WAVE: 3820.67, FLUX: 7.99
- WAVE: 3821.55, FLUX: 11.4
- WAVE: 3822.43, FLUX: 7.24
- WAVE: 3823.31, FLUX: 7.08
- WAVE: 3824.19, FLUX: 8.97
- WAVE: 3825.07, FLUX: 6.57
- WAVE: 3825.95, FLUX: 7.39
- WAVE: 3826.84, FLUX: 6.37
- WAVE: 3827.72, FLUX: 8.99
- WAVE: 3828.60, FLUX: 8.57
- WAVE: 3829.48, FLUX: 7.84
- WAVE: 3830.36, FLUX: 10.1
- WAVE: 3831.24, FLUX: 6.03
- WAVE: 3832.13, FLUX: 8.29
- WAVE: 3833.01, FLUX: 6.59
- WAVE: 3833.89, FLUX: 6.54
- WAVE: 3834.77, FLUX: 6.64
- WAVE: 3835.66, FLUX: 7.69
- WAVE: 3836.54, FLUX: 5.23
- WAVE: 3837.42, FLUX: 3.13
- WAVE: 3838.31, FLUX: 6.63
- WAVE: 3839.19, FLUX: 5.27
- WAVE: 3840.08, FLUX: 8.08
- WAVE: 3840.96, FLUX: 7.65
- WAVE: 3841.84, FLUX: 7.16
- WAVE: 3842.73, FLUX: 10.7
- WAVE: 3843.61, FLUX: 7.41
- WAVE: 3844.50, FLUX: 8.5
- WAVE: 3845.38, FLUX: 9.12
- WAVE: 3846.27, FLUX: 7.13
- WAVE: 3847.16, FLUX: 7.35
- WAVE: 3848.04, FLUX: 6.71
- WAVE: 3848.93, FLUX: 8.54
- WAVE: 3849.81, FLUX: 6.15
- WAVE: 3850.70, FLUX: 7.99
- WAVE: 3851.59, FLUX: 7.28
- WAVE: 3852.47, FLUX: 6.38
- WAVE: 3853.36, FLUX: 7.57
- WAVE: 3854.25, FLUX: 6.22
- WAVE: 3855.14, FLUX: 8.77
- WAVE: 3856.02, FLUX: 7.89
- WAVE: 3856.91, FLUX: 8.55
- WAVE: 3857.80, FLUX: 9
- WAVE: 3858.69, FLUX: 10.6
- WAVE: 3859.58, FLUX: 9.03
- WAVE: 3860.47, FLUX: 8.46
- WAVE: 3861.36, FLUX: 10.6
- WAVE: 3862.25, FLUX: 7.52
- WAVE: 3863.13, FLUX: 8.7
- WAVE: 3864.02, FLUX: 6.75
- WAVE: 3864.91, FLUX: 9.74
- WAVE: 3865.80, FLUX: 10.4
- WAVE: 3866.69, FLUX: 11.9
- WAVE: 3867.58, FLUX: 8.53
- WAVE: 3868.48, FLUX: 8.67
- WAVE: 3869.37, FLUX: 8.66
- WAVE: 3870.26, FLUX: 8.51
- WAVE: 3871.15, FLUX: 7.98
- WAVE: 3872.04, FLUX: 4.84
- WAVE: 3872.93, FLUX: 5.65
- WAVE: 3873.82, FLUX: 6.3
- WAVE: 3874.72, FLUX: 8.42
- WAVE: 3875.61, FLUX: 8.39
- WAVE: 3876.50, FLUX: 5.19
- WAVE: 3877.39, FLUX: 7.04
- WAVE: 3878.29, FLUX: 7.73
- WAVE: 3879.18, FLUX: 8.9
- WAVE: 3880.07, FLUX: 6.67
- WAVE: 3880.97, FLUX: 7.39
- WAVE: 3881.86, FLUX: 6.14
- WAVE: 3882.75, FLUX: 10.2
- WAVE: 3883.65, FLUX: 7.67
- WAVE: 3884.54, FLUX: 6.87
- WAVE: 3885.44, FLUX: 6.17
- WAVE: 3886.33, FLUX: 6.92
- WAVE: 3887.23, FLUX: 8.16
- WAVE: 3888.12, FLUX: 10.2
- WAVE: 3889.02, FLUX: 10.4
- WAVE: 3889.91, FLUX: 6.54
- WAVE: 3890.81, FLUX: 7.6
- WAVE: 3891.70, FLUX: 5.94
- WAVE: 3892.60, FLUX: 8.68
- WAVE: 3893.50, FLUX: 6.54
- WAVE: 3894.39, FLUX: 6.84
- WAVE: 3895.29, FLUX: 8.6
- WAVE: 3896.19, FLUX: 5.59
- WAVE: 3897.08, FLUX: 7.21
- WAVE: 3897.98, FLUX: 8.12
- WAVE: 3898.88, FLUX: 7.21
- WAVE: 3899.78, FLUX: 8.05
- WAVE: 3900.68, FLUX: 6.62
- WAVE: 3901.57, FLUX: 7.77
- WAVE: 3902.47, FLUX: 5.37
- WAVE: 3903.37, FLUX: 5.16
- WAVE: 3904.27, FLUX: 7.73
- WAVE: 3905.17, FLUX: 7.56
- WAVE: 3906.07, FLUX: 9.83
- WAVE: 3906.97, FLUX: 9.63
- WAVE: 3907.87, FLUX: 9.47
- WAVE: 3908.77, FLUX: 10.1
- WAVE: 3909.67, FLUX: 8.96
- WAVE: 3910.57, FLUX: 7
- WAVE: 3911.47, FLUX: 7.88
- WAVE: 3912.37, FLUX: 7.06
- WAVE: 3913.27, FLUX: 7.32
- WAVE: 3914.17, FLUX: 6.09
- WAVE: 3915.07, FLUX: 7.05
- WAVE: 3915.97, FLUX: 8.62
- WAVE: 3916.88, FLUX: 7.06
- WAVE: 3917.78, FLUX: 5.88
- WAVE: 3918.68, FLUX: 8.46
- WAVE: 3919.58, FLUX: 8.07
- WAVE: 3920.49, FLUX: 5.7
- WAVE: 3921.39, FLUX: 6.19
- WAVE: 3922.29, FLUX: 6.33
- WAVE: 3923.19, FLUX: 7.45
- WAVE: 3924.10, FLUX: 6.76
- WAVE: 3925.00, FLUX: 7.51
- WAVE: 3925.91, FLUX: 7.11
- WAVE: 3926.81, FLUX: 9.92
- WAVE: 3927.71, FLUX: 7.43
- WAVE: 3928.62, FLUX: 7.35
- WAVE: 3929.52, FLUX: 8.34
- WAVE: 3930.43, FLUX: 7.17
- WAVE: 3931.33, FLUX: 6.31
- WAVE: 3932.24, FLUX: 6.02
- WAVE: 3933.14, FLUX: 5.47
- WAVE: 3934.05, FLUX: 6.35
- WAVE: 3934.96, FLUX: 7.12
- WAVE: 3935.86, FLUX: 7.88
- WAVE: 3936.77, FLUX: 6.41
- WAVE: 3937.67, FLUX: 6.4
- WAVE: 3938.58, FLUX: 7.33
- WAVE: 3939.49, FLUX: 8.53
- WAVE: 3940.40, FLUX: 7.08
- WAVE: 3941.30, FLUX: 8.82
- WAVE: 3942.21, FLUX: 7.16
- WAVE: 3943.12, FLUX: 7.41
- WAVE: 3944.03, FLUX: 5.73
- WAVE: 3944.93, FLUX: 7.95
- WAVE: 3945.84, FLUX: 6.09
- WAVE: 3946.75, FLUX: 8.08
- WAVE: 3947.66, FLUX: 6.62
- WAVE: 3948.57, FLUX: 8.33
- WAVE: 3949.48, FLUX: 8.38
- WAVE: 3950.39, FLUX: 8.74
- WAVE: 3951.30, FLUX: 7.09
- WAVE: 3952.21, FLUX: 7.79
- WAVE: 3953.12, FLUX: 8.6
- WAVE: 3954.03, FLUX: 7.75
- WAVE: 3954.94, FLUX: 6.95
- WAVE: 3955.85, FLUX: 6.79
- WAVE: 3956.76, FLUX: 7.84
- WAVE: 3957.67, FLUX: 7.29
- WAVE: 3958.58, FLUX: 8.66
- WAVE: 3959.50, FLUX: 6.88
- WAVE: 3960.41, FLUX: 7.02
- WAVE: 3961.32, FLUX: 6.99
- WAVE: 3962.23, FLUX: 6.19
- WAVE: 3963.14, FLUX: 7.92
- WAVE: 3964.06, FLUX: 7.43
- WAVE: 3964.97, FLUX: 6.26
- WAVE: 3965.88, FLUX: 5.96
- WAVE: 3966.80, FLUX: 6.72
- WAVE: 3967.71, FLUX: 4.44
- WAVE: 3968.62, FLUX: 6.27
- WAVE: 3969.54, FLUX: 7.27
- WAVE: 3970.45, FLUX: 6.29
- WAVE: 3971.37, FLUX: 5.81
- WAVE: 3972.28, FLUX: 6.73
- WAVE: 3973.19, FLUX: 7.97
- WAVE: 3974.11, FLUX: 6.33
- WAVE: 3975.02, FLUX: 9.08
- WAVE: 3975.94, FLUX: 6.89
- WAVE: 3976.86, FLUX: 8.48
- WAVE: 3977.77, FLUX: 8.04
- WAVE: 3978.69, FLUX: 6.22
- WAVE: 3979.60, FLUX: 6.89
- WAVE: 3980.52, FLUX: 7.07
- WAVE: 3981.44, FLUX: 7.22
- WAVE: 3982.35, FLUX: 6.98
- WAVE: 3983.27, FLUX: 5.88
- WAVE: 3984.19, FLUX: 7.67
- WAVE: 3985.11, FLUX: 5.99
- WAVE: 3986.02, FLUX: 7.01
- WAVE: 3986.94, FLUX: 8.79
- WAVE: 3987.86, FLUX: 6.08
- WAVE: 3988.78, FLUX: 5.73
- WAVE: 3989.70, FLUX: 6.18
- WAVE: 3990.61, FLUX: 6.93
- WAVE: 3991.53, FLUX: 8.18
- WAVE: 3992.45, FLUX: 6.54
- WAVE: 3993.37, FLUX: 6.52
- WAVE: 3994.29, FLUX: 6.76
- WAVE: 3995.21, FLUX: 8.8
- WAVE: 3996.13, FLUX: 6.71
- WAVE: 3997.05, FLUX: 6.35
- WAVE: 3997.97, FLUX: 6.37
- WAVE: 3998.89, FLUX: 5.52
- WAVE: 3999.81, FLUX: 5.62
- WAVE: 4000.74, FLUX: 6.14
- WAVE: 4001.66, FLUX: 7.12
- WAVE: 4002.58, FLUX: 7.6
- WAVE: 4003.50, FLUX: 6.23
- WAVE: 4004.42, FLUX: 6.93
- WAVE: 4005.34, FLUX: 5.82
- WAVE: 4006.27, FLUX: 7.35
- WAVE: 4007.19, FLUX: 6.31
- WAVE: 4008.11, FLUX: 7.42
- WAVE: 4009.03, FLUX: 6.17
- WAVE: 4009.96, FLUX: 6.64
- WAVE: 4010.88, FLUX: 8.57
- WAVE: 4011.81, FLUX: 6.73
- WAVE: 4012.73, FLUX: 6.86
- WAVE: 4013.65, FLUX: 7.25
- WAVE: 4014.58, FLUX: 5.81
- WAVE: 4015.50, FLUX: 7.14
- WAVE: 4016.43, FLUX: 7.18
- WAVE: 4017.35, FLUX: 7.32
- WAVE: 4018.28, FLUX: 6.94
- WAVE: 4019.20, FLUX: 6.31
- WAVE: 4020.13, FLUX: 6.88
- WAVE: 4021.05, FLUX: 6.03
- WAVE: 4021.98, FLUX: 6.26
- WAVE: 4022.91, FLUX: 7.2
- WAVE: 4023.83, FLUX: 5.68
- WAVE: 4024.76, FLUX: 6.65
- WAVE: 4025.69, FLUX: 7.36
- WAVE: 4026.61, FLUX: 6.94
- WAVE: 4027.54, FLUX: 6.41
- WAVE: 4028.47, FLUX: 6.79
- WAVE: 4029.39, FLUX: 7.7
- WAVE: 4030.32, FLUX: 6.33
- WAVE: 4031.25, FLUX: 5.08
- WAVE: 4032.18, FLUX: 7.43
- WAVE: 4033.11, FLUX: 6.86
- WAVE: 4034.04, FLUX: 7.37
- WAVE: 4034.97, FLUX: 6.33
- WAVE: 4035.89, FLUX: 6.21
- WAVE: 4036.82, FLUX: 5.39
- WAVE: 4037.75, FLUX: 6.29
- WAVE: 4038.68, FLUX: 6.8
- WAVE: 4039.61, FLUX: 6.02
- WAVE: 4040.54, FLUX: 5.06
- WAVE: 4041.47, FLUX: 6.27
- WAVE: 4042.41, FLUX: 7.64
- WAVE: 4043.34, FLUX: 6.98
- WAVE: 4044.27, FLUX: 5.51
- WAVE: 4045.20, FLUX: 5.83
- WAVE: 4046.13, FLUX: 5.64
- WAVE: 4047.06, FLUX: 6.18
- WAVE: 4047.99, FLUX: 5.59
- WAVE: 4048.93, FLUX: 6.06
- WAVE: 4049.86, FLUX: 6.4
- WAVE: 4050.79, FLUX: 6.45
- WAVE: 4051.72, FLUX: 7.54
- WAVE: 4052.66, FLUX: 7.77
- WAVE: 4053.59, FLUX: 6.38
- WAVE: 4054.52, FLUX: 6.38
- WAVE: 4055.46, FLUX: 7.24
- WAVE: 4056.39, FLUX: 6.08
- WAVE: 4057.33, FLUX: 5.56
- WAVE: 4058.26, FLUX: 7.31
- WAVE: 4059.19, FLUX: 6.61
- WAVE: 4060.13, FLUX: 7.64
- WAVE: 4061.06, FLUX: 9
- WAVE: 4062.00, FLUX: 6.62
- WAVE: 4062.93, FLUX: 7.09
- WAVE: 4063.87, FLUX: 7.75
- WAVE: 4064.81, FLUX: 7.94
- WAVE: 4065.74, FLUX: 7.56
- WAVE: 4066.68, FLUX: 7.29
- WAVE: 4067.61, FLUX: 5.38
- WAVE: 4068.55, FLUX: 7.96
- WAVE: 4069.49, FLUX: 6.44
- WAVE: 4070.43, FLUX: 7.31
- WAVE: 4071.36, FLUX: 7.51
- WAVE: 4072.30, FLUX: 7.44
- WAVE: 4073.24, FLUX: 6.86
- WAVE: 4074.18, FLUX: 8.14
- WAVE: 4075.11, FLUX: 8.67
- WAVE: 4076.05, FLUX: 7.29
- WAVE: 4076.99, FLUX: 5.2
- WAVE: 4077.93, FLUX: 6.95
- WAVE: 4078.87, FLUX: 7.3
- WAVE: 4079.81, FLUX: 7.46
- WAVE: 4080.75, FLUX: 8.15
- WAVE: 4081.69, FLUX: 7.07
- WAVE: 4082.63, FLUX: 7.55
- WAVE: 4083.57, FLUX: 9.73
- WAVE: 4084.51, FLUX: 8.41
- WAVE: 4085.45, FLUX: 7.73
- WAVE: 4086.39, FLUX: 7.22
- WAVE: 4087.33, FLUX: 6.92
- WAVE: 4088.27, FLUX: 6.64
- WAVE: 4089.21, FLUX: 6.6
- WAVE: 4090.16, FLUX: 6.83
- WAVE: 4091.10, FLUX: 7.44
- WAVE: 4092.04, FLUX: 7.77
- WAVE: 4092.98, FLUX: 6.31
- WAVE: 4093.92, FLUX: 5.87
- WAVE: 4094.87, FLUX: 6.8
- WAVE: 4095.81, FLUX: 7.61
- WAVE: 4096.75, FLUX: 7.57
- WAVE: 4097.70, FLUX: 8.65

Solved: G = 0.8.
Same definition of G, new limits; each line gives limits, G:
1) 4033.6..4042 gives 0.6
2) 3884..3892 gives 1.6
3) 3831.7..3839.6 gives 1.4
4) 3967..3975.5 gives 1.2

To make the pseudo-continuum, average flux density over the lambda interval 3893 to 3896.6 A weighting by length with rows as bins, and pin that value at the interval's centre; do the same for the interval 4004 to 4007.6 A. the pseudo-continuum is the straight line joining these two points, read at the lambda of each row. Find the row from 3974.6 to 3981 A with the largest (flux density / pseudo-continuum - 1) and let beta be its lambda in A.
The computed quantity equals 3975.02 A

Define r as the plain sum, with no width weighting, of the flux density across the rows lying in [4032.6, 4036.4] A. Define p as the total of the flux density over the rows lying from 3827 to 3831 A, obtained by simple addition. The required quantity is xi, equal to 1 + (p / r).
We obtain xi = 2.33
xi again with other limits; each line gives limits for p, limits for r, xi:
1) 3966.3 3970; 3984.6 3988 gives 1.89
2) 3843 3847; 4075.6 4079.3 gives 2.20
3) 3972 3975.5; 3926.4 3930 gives 1.91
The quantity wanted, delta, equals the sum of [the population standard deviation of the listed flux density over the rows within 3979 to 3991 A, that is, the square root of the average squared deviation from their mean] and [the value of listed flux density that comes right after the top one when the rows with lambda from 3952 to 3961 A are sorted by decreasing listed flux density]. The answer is 9.4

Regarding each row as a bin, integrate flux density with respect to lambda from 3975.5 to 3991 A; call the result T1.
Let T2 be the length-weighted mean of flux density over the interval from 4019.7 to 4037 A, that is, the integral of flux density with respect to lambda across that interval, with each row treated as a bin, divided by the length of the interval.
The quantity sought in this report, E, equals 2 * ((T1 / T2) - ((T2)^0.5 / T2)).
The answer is 32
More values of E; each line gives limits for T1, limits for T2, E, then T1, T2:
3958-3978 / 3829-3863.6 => 36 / 139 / 7.7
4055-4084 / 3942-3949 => 58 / 211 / 7.2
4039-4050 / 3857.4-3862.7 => 14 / 67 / 9.2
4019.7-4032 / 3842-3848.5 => 19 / 81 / 8.1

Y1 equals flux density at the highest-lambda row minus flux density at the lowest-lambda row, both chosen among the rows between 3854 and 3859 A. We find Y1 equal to 4.4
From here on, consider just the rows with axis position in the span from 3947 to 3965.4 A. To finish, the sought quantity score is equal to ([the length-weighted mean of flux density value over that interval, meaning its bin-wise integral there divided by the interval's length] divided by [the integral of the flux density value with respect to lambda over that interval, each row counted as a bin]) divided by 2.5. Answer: 0.0217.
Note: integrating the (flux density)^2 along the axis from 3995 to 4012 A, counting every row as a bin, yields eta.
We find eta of 781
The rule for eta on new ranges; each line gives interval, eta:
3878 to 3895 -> 1033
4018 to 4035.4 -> 778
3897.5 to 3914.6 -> 1055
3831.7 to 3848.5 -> 899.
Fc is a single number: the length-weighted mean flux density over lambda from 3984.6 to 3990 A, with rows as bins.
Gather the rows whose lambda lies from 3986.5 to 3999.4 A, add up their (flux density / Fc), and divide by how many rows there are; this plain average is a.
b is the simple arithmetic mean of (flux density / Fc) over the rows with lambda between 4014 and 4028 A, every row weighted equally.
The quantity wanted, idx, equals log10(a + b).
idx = 0.31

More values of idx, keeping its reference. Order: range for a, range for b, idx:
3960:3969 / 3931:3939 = 0.29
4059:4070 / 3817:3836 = 0.36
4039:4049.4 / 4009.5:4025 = 0.29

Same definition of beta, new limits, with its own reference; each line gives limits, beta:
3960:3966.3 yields 3963.14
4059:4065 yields 4061.06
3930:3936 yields 3935.86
